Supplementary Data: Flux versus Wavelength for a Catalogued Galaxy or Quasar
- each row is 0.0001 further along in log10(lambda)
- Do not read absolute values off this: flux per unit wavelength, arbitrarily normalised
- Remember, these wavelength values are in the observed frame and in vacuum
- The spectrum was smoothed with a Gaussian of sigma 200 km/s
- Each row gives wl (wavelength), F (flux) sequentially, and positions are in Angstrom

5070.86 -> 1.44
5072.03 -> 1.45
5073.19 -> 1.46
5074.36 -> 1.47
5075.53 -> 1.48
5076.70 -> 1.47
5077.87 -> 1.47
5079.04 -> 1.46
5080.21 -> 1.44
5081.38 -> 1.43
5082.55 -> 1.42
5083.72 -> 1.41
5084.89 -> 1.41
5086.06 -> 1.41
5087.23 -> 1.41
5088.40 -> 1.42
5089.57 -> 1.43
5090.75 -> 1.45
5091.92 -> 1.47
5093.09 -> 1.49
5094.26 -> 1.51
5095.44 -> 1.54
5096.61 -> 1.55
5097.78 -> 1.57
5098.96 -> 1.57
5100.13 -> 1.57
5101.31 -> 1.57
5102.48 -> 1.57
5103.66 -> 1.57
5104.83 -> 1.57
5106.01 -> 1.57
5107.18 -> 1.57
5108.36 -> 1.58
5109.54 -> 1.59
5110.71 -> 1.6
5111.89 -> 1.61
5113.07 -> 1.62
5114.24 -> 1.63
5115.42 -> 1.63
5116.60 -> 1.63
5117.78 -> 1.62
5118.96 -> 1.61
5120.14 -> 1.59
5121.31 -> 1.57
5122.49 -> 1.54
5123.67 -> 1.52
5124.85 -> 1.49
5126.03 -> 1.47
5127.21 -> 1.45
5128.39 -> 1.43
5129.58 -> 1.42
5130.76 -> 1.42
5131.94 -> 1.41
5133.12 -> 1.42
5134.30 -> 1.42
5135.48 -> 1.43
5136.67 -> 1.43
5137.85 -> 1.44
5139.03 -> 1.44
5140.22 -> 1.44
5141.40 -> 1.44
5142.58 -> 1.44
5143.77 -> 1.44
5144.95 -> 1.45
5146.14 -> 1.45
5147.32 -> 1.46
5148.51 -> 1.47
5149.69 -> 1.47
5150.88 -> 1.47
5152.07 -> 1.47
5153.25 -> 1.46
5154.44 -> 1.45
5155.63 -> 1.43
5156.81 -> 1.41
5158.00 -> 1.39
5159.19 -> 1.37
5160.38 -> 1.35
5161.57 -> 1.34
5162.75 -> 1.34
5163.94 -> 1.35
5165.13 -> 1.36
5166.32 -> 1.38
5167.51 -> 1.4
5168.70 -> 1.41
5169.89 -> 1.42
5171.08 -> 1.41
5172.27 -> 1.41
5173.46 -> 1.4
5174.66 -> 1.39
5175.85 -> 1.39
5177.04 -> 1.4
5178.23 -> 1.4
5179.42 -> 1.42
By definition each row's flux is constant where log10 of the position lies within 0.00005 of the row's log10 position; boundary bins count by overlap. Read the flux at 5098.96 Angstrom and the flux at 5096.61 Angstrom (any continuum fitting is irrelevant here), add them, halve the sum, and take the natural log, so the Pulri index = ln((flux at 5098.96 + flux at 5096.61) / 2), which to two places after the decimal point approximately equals 0.44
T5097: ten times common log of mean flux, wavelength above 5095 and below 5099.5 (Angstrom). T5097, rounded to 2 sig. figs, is 1.9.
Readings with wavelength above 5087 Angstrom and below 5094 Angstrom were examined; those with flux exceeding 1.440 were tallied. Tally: 3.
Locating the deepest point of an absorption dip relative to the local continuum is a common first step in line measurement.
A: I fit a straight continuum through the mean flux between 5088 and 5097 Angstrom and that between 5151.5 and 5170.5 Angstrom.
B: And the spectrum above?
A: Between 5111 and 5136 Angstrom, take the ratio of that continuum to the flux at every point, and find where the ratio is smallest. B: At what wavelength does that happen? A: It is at 5116.60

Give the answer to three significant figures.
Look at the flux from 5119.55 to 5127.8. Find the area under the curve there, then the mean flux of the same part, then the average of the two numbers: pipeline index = 7.03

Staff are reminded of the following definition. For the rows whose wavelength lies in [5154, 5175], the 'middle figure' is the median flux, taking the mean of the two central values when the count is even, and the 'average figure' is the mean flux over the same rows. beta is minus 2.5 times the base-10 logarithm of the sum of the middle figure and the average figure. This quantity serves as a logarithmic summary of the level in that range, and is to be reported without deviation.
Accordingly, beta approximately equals -1.11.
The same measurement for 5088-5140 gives -1.22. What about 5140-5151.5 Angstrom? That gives -1.16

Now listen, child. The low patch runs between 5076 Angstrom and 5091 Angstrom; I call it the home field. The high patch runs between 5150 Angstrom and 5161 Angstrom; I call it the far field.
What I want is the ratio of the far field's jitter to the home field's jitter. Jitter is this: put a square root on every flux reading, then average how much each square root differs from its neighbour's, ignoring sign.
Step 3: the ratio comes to 1.8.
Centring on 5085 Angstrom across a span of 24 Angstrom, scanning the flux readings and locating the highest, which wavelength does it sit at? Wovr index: 5096.61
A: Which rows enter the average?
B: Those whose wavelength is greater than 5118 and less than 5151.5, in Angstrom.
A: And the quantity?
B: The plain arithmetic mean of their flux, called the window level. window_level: 1.47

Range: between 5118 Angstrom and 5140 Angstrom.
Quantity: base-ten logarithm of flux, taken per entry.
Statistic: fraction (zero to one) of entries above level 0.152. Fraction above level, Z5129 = 0.94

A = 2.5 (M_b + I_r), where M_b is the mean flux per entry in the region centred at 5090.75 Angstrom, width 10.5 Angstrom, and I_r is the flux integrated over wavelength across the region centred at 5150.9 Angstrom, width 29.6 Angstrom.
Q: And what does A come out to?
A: 109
